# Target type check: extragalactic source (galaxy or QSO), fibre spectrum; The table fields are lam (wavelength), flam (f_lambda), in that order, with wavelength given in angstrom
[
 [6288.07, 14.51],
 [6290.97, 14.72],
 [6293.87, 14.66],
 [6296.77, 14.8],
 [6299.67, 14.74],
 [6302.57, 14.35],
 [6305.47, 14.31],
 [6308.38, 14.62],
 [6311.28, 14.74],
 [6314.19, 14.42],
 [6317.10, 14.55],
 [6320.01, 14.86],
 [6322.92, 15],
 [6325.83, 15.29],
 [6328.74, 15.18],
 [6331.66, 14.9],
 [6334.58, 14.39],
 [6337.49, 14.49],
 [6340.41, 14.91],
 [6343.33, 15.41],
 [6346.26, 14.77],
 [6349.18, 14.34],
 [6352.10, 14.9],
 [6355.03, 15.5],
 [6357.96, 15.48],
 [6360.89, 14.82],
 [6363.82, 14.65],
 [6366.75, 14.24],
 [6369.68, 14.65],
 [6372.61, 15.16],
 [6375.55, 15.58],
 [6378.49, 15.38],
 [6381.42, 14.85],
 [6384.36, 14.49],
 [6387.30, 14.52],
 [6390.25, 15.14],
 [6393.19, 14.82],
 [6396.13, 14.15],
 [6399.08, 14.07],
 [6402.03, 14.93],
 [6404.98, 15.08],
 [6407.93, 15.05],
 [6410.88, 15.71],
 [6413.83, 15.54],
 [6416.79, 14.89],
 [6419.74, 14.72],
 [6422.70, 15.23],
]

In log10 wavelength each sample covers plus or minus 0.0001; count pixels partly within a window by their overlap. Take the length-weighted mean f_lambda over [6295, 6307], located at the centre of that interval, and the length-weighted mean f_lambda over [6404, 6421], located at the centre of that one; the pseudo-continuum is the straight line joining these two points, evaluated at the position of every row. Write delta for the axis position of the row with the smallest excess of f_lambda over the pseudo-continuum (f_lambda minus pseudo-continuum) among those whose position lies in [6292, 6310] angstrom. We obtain 6305.47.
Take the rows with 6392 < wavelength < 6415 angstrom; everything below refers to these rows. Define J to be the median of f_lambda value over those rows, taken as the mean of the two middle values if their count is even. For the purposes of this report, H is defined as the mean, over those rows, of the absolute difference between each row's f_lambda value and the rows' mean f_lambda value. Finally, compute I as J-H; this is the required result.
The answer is 14.56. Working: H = 0.43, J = 15.0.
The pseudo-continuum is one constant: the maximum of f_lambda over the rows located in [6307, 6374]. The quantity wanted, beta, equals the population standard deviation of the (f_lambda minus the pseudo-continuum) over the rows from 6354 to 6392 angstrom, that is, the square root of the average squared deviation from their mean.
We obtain 0.43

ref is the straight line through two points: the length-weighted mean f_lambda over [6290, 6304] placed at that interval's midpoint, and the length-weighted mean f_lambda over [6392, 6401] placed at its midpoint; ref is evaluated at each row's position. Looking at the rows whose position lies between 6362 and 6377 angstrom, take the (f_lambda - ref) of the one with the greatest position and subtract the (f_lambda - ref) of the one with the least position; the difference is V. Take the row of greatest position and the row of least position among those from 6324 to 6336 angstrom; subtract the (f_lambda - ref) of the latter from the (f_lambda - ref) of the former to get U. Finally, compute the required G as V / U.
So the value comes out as -1.1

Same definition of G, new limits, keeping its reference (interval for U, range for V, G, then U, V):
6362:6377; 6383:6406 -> 0.7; 1.0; 0.65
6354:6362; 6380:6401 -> 1.1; -0.7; -0.73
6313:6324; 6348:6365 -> 0.6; 0.6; 0.35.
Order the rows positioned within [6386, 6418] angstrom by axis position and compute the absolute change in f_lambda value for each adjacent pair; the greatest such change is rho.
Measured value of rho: 0.86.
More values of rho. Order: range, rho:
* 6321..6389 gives 0.66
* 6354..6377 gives 0.66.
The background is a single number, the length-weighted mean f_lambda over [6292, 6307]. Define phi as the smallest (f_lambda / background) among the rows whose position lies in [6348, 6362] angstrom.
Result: 0.98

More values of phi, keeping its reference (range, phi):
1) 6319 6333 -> 1.02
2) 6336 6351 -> 0.98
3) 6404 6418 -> 1.02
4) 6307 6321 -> 0.99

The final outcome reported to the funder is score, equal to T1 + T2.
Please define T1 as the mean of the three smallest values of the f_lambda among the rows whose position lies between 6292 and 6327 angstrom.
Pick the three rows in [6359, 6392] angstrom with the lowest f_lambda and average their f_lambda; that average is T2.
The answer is 28.78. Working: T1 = 14.36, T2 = 14.4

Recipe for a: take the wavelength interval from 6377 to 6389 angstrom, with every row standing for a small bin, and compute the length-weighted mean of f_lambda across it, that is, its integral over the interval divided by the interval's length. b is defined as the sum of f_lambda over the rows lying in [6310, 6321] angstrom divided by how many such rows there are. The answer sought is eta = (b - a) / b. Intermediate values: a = 14.8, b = 14.64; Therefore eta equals -0.012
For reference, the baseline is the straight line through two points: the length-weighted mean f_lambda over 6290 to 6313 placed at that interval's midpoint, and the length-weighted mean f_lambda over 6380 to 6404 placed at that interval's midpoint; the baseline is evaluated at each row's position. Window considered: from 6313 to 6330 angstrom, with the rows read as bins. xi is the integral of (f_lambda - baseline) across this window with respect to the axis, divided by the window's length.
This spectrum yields 0.27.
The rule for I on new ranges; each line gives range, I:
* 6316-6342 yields 14.66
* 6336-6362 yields 14.56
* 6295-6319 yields 14.43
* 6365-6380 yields 14.71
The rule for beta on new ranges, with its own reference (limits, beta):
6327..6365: 0.38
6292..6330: 0.29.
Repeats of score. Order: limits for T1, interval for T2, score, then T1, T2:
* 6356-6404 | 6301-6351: 28.49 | 14.15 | 14.3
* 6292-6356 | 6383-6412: 28.57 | 14.33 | 14.2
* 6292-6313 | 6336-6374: 28.78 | 14.43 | 14.4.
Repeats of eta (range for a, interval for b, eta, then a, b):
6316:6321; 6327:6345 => 0.012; 14.7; 14.88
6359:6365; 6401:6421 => 0.023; 14.8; 15.13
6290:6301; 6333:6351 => -0.001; 14.7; 14.72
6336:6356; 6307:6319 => -0.021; 14.9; 14.58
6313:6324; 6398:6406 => -0.001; 14.7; 14.69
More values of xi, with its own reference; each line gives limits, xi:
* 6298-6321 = -0.04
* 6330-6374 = 0.22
